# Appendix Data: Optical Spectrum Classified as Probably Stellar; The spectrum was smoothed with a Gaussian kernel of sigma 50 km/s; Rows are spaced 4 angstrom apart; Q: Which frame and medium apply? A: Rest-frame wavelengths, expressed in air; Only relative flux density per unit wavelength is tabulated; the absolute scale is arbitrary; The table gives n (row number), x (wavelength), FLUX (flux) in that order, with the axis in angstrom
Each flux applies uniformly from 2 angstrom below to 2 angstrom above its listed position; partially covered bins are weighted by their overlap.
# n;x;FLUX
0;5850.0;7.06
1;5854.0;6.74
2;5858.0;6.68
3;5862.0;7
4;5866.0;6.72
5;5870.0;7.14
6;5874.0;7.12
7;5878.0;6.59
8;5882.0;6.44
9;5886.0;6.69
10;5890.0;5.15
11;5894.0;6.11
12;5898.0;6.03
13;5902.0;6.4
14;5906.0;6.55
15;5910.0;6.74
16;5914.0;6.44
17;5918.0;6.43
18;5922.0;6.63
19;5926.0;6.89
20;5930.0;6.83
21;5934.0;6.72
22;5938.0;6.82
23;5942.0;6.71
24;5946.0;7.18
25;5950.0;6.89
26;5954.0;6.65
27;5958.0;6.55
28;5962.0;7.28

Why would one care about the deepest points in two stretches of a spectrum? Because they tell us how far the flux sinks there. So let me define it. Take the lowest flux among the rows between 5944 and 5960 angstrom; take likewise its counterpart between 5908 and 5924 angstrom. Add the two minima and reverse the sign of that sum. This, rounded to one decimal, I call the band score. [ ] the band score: -13.0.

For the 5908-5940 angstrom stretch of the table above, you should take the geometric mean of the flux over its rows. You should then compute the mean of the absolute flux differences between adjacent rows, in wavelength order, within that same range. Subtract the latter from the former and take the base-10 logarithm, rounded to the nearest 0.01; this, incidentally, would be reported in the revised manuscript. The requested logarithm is 0.82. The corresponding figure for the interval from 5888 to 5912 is 0.76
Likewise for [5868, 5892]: 0.78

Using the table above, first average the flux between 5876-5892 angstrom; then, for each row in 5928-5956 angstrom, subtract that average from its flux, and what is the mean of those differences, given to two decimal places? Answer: 0.61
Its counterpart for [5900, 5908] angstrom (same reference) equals 0.26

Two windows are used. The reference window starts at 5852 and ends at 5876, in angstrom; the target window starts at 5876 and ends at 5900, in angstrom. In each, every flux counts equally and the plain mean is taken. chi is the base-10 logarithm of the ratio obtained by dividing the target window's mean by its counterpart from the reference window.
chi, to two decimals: -0.05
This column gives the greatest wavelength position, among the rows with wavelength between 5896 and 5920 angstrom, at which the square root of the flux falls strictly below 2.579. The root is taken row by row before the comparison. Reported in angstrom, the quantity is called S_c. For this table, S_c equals 5918.0 angstrom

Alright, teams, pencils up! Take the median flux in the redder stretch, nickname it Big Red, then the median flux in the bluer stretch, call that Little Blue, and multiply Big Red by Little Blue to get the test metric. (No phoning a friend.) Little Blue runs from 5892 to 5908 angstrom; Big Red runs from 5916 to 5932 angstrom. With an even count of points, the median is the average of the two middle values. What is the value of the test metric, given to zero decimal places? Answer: 42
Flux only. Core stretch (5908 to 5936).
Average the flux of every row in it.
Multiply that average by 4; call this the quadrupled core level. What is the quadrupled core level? 26.7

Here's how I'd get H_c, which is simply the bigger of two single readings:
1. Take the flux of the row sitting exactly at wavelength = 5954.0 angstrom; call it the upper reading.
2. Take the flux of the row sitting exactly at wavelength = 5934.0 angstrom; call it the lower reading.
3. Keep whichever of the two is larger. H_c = 6.72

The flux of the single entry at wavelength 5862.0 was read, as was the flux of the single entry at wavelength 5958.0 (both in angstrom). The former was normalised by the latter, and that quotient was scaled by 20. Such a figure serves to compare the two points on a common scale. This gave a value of 21.4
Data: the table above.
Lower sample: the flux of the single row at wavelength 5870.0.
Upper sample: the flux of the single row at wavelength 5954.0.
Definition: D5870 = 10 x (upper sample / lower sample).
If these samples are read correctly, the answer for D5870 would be 9.3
